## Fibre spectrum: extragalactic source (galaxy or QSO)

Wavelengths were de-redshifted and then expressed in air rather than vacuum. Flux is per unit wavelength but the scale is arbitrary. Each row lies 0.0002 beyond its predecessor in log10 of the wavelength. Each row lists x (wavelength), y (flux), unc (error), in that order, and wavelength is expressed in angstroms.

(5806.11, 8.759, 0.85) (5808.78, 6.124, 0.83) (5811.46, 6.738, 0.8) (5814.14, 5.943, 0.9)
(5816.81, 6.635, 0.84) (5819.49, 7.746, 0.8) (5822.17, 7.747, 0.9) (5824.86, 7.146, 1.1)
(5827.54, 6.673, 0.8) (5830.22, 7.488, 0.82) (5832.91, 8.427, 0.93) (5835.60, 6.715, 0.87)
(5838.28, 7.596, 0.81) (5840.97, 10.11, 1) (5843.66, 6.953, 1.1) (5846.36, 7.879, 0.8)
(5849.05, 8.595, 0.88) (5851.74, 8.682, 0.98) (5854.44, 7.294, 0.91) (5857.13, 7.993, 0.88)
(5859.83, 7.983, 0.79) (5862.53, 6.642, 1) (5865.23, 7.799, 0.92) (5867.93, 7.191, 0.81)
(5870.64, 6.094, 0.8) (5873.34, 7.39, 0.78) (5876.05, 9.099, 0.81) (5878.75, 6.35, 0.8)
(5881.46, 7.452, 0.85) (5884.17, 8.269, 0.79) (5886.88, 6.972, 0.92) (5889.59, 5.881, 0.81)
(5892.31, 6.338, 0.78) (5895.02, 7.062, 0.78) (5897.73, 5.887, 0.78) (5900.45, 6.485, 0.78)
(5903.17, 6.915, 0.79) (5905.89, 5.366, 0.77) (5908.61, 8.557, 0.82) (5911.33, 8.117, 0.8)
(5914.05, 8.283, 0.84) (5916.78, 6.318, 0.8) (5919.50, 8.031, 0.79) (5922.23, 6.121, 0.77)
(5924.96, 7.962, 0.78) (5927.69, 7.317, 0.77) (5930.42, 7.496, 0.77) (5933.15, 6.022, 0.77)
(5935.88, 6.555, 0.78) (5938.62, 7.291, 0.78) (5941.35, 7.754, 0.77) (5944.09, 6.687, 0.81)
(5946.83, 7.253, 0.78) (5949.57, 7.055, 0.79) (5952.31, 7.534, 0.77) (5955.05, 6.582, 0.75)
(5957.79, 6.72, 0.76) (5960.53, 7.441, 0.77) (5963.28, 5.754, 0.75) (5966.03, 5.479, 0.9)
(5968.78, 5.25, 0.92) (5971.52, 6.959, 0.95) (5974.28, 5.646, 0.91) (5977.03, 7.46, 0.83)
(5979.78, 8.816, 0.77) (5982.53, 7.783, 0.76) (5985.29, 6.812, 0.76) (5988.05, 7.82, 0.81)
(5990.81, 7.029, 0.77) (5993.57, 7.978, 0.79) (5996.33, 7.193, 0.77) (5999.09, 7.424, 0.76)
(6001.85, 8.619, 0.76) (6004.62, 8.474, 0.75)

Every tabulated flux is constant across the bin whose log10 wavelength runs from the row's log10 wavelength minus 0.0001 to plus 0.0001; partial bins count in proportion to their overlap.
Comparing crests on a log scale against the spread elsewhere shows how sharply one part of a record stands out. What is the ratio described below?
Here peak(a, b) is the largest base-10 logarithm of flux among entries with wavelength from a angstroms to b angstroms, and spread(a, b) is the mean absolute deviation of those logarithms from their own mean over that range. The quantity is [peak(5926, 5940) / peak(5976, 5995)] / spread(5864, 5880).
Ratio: 20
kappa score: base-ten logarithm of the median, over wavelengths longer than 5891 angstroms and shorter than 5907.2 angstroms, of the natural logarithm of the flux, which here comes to 0.27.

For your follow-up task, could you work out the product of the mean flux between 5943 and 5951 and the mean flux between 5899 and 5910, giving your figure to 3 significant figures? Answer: 47.8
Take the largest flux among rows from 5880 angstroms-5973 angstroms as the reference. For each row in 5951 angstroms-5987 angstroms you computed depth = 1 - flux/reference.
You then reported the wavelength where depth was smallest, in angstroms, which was 5979.78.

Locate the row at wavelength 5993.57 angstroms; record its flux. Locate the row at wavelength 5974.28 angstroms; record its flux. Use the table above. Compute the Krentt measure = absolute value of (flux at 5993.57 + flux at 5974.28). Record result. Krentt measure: 13.6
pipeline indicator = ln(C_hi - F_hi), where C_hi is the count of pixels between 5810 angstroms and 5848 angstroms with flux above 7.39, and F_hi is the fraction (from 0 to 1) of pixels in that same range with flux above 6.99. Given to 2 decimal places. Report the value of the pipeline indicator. 1.86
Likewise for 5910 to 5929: 1.19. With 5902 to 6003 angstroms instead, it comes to 2.73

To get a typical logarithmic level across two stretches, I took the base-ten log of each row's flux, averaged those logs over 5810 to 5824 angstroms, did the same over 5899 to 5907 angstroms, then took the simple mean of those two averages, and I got 0.817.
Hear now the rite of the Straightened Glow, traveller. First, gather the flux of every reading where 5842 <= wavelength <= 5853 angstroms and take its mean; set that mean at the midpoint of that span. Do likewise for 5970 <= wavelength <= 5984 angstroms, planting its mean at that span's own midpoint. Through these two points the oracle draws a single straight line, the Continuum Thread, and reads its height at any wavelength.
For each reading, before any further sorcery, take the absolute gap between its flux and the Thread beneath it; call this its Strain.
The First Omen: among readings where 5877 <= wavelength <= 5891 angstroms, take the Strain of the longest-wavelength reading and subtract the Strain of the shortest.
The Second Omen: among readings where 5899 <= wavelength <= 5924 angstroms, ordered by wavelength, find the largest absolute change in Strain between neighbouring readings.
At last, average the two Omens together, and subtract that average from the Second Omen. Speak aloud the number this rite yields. 0.56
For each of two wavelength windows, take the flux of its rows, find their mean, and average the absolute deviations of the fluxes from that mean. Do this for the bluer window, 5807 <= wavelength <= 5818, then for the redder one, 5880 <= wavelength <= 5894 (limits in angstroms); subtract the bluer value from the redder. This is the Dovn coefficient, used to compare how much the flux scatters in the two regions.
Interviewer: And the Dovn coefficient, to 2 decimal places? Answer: 0.38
